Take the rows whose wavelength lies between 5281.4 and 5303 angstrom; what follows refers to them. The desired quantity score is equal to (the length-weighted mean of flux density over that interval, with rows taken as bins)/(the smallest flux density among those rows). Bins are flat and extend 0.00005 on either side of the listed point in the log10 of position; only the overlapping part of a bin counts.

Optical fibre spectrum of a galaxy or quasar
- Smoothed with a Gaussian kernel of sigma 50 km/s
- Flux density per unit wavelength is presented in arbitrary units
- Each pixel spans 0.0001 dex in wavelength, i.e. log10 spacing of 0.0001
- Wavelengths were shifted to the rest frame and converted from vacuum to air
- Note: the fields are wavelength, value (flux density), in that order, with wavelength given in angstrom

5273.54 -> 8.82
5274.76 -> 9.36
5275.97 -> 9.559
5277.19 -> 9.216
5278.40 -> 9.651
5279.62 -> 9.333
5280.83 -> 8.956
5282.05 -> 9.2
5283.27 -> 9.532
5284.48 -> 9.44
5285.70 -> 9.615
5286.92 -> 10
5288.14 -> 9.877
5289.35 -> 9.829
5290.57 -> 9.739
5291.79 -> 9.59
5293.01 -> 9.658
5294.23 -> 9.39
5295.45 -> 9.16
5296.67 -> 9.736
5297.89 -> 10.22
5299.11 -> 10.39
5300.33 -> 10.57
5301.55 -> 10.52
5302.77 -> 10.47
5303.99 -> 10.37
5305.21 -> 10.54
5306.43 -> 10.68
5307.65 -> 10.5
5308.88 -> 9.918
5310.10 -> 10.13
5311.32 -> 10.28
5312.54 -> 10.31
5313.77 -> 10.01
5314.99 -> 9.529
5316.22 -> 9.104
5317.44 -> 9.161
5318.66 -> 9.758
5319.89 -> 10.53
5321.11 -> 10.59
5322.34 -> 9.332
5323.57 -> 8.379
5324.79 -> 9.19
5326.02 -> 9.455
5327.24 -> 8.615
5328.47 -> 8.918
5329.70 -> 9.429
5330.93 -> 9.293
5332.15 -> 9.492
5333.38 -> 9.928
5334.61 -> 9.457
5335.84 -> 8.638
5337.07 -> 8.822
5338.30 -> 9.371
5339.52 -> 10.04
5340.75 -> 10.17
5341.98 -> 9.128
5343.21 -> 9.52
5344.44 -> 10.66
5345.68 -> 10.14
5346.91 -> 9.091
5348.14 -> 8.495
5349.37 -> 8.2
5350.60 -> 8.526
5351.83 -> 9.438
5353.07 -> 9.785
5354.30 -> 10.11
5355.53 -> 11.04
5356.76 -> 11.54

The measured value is 1.07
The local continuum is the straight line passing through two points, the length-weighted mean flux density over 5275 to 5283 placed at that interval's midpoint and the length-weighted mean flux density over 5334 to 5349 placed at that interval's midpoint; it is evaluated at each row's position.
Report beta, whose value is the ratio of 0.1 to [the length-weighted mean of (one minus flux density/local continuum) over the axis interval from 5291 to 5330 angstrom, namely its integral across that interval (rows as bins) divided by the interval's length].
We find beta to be -2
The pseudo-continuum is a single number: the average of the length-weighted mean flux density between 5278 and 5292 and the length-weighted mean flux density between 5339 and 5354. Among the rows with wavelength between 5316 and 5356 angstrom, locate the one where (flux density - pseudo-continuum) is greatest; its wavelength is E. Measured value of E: 5355.53 angstrom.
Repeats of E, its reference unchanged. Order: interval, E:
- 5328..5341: 5340.75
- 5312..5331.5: 5321.11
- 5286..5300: 5299.11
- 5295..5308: 5306.43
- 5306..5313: 5306.43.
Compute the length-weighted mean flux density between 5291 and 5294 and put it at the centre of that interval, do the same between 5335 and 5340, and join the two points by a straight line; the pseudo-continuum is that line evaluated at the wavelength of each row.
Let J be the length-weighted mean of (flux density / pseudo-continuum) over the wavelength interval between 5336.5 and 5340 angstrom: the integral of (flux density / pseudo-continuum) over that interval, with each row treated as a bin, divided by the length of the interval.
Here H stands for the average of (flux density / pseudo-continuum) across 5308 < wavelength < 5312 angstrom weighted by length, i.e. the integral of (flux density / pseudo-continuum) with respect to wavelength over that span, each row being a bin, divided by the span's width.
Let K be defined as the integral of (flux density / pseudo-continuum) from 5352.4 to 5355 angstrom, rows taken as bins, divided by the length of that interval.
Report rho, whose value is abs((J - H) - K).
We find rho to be 1.15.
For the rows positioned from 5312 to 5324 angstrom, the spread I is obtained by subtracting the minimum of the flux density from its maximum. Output 2.2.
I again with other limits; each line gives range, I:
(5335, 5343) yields 1.5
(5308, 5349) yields 2.3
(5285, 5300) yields 1.2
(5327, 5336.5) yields 1.3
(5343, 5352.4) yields 2.5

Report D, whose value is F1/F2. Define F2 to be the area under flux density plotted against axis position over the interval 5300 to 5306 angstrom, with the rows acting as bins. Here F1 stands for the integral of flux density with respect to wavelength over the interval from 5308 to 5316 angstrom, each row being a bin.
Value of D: 1.3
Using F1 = 80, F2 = 63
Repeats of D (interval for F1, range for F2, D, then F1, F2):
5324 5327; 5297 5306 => 0.3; 28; 94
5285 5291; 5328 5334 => 1.0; 59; 57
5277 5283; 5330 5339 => 0.7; 56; 84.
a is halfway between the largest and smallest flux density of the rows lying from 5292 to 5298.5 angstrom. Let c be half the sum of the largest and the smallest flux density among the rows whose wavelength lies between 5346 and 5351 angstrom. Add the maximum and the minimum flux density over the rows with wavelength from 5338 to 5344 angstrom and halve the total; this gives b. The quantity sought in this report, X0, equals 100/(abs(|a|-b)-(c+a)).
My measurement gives -5.47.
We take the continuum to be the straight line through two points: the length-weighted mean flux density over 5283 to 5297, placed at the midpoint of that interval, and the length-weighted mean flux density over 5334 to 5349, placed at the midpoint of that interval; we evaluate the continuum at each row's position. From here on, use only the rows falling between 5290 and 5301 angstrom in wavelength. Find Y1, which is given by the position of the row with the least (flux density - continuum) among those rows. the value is 5295.45 angstrom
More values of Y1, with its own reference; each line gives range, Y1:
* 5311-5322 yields 5316.22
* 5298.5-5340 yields 5323.57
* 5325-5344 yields 5327.24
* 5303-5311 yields 5308.88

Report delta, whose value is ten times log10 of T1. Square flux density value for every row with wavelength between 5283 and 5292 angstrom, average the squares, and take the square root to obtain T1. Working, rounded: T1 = 9.7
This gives 9.87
